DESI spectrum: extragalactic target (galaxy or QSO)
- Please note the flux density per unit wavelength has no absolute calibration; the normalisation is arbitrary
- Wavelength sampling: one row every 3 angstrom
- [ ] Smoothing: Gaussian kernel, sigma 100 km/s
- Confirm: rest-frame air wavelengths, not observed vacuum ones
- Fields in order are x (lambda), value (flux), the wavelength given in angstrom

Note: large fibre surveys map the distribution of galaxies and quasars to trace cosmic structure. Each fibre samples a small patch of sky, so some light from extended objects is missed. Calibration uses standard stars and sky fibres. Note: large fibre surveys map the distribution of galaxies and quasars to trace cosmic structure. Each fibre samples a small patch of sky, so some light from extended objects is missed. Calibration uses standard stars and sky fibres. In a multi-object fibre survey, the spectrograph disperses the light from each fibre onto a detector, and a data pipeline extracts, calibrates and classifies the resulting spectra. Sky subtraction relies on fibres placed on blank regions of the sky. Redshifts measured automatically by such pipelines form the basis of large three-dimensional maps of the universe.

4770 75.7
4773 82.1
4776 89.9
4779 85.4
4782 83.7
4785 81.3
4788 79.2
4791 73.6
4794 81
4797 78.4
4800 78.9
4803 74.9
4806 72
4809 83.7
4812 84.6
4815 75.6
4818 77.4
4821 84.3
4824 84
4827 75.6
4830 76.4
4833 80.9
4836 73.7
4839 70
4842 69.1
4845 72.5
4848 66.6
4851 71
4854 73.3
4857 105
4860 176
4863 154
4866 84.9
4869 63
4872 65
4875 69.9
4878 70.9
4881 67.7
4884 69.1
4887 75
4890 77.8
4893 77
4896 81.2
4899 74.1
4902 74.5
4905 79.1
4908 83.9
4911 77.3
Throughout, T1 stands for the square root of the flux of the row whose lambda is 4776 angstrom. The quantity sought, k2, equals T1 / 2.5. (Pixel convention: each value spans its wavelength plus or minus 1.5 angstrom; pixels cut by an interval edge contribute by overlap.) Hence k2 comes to 3.79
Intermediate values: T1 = 9.48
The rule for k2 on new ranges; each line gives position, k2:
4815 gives 3.48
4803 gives 3.46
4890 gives 3.53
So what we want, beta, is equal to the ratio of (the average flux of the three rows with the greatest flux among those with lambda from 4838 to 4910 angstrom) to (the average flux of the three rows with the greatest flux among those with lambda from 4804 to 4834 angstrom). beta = 1.72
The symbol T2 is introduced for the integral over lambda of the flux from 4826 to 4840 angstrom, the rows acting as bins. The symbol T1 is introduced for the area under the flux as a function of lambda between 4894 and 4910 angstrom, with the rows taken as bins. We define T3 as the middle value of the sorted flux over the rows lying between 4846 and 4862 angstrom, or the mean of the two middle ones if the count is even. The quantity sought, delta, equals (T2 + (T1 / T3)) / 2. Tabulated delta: 537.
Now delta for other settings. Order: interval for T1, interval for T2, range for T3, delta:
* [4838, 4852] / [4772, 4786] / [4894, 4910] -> 599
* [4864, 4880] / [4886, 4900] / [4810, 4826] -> 547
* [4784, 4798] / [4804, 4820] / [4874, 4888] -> 638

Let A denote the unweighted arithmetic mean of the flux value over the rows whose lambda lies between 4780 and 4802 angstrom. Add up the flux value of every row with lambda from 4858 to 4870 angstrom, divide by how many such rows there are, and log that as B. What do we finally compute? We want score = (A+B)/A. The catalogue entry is 2.50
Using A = 79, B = 119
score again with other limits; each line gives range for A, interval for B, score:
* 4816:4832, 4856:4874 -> 2.36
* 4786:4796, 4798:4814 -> 2.01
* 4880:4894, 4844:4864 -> 2.40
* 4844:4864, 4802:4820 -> 1.76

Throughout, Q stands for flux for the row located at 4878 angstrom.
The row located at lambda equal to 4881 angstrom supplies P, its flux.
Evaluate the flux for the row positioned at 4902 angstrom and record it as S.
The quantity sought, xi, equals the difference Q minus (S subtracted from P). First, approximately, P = 67.7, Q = 70.9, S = 74.5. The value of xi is 78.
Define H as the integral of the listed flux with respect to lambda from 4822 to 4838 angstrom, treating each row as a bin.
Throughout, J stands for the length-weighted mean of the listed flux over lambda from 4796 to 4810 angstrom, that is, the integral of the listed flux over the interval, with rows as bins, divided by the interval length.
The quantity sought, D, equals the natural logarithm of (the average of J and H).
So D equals 6.50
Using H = 1249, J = 77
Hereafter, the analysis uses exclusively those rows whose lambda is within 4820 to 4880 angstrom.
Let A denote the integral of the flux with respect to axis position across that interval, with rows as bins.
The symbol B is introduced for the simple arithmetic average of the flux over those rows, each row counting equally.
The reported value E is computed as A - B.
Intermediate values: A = 5050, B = 84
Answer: 4966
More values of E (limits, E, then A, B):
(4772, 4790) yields 1417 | 1501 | 84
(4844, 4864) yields 1939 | 2042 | 103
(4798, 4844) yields 3481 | 3559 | 77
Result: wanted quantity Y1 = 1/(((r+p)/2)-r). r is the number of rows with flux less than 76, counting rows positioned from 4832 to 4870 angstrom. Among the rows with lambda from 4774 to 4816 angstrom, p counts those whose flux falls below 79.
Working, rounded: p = 6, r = 8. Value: -1.0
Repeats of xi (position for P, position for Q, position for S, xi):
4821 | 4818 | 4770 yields 69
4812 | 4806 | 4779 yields 73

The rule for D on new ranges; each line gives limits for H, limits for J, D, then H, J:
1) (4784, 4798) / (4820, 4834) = 6.38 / 1101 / 80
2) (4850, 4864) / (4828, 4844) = 6.74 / 1625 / 74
